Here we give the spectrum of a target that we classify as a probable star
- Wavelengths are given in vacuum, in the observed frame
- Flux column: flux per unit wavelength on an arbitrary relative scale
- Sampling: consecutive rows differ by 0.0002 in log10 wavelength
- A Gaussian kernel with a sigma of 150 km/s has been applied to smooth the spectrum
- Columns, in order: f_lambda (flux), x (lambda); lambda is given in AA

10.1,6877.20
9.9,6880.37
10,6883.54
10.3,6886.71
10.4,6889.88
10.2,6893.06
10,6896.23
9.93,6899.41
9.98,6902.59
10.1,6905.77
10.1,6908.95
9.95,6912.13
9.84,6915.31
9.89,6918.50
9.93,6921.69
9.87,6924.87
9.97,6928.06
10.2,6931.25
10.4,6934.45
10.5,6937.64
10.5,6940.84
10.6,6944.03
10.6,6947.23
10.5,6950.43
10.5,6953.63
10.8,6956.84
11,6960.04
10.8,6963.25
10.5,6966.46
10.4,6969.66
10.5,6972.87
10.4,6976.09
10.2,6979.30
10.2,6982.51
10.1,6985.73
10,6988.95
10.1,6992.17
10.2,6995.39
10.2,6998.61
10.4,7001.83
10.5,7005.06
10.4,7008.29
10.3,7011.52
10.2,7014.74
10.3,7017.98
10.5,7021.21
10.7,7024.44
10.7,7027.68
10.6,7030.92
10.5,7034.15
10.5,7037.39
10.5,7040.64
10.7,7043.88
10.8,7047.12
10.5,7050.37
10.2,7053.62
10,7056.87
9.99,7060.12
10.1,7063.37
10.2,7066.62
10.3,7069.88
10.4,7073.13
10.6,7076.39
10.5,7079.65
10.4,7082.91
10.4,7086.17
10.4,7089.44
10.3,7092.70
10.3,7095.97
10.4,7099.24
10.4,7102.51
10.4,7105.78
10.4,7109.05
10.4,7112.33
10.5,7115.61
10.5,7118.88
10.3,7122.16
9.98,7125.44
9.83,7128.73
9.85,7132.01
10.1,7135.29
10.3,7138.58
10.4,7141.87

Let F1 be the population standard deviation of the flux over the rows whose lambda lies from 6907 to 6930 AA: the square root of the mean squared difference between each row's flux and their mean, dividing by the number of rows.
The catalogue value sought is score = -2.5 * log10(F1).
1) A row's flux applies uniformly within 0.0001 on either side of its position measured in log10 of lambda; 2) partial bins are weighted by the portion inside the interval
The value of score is 2.75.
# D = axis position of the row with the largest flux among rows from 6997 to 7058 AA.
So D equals 7047.12 AA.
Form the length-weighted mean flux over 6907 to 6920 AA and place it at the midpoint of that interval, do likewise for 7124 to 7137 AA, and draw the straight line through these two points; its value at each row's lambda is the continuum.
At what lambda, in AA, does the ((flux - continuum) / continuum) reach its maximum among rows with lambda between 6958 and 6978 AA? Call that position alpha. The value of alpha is 6960.04 AA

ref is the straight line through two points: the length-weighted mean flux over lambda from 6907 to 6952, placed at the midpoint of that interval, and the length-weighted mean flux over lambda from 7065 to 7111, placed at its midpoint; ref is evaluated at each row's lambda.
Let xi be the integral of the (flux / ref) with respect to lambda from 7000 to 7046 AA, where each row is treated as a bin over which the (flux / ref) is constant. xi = 46.8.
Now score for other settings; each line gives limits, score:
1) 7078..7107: 3.12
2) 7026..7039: 2.70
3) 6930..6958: 2.04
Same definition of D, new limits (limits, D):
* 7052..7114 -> 7076.39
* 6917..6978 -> 6960.04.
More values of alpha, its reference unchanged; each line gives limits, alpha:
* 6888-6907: 6889.88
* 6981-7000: 6998.61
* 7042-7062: 7047.12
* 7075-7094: 7076.39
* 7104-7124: 7118.88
